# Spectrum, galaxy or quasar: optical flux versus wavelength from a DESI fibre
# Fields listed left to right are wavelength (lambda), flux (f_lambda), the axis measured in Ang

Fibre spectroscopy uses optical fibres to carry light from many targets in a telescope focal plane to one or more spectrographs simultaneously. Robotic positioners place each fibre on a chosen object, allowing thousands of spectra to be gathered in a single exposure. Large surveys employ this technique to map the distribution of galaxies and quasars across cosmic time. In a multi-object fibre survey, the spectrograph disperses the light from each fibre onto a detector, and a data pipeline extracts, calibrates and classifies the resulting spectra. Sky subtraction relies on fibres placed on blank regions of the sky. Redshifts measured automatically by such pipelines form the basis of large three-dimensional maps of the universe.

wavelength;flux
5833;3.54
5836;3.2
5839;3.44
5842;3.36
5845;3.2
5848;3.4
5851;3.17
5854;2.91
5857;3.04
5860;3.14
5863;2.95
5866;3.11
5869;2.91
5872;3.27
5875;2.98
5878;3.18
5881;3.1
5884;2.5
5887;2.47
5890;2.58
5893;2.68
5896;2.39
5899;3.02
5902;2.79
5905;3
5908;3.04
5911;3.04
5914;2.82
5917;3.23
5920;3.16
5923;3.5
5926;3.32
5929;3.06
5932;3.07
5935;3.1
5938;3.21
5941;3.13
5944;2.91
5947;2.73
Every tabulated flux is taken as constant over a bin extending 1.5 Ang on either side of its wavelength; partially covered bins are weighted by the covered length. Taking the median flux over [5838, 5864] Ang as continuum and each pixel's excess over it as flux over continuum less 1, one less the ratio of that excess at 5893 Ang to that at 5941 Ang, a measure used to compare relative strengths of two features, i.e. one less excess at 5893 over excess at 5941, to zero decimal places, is -11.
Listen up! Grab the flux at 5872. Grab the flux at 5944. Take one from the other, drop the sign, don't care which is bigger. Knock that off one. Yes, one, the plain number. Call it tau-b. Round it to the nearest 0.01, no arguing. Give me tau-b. 0.64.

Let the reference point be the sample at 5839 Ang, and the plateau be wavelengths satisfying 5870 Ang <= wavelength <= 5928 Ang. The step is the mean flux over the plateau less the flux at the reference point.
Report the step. -0.49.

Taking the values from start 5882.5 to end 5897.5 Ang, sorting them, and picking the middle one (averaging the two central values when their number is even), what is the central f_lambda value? 2.50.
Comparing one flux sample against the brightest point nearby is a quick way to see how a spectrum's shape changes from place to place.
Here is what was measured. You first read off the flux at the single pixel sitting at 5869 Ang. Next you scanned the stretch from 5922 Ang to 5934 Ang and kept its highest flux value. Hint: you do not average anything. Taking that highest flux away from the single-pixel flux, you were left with -0.59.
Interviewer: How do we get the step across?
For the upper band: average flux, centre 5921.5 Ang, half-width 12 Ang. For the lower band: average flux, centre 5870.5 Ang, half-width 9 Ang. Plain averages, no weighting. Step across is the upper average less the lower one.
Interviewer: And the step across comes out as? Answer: 0.1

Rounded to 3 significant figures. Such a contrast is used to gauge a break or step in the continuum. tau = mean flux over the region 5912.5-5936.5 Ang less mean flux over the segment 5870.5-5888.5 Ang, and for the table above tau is 0.241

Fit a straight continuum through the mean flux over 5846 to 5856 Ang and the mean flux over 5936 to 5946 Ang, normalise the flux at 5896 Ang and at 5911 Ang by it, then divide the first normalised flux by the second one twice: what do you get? 0.80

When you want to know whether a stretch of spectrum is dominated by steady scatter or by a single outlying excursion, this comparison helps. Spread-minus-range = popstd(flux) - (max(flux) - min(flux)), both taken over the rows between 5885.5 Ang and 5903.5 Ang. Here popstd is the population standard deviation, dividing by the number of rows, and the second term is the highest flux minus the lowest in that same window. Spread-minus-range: -0.42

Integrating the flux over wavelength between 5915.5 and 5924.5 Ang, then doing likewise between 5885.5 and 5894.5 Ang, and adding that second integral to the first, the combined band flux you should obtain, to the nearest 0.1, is 52.9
